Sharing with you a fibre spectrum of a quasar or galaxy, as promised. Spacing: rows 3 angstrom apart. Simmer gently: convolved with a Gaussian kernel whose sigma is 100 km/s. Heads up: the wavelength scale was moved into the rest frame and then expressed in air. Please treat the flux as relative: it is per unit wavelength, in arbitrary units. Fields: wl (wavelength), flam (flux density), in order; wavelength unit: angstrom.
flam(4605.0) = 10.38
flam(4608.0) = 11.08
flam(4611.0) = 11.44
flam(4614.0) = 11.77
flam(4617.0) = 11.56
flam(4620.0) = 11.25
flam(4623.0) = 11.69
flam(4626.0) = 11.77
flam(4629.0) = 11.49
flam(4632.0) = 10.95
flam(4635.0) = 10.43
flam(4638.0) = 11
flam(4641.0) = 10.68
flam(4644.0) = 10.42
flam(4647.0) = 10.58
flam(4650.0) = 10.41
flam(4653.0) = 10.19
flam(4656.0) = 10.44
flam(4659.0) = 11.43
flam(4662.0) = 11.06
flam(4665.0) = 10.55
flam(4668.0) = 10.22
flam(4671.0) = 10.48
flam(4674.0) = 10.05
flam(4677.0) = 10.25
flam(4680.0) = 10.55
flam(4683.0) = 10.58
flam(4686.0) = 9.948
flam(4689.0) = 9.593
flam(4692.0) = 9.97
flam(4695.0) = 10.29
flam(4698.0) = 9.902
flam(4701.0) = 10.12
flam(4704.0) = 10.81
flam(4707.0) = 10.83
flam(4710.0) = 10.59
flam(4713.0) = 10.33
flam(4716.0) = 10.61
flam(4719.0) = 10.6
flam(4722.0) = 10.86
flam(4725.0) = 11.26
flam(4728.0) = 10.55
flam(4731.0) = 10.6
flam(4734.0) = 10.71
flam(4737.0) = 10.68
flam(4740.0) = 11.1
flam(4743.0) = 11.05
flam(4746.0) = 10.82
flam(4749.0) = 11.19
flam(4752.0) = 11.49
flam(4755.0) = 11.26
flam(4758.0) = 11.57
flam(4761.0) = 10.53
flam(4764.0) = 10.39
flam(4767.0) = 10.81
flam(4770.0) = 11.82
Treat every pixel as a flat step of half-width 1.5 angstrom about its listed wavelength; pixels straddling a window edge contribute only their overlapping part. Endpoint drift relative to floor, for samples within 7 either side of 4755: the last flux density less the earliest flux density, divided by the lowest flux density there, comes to -0.063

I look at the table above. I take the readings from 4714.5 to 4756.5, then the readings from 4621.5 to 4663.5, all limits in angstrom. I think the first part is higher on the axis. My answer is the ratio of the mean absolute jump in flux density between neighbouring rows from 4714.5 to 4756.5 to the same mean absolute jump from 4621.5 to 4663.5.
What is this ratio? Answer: 0.67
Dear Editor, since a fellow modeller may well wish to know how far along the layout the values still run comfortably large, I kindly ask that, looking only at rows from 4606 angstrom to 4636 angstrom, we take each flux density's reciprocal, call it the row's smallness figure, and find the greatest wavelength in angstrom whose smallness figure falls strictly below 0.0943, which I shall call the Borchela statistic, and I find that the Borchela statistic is 4632.0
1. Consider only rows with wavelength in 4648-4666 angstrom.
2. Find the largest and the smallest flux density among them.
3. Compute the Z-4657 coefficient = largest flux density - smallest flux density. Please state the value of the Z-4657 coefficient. 1.2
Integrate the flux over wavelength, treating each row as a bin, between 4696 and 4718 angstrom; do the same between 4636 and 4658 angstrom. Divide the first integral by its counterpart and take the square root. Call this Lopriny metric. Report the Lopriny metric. 1.00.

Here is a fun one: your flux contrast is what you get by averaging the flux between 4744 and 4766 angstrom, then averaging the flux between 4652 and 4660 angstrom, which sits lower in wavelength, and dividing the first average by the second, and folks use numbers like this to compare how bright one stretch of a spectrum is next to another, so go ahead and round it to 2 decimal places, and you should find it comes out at 1.03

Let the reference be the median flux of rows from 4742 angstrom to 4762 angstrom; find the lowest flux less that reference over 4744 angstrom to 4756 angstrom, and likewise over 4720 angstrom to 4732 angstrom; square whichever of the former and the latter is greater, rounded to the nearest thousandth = 0.137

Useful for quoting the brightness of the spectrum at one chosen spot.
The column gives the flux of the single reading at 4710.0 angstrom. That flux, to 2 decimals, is 10.59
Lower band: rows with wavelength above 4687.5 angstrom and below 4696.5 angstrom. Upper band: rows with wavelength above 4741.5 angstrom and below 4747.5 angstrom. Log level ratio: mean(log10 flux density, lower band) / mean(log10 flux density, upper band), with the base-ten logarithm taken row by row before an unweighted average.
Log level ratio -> 0.96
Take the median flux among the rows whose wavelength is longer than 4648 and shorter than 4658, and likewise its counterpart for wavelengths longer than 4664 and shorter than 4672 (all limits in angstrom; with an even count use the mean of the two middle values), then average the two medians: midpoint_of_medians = 10.4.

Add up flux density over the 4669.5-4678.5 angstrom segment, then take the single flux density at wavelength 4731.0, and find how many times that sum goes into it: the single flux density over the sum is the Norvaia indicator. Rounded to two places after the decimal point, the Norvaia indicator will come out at 0.34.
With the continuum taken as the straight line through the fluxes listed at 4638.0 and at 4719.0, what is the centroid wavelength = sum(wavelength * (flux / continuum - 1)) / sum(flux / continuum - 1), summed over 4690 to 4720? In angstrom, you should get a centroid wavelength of 4697.5 angstrom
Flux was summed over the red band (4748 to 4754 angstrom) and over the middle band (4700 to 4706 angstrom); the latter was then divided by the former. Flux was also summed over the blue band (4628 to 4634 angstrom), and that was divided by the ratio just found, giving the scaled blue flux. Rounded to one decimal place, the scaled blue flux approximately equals 24.3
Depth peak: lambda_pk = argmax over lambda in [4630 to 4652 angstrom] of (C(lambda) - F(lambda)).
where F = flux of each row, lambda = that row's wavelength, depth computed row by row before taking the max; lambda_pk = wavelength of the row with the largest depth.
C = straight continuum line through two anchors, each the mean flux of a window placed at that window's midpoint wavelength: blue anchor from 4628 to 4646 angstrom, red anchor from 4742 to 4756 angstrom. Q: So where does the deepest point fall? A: 4650.0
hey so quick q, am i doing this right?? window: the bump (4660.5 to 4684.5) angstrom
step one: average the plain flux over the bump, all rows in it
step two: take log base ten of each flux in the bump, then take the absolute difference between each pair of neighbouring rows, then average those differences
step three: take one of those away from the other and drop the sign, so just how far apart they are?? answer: 10.5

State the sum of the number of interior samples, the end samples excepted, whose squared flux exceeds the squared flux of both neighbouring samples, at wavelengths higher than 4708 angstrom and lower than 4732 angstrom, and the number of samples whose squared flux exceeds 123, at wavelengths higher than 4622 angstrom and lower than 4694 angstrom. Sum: 6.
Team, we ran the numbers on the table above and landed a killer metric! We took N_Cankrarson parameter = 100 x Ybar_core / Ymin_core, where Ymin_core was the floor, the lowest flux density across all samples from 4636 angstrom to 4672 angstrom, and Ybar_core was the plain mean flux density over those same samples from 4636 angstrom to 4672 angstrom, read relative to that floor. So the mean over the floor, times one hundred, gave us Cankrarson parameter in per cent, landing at 104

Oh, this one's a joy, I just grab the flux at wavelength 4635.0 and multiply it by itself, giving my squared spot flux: 109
